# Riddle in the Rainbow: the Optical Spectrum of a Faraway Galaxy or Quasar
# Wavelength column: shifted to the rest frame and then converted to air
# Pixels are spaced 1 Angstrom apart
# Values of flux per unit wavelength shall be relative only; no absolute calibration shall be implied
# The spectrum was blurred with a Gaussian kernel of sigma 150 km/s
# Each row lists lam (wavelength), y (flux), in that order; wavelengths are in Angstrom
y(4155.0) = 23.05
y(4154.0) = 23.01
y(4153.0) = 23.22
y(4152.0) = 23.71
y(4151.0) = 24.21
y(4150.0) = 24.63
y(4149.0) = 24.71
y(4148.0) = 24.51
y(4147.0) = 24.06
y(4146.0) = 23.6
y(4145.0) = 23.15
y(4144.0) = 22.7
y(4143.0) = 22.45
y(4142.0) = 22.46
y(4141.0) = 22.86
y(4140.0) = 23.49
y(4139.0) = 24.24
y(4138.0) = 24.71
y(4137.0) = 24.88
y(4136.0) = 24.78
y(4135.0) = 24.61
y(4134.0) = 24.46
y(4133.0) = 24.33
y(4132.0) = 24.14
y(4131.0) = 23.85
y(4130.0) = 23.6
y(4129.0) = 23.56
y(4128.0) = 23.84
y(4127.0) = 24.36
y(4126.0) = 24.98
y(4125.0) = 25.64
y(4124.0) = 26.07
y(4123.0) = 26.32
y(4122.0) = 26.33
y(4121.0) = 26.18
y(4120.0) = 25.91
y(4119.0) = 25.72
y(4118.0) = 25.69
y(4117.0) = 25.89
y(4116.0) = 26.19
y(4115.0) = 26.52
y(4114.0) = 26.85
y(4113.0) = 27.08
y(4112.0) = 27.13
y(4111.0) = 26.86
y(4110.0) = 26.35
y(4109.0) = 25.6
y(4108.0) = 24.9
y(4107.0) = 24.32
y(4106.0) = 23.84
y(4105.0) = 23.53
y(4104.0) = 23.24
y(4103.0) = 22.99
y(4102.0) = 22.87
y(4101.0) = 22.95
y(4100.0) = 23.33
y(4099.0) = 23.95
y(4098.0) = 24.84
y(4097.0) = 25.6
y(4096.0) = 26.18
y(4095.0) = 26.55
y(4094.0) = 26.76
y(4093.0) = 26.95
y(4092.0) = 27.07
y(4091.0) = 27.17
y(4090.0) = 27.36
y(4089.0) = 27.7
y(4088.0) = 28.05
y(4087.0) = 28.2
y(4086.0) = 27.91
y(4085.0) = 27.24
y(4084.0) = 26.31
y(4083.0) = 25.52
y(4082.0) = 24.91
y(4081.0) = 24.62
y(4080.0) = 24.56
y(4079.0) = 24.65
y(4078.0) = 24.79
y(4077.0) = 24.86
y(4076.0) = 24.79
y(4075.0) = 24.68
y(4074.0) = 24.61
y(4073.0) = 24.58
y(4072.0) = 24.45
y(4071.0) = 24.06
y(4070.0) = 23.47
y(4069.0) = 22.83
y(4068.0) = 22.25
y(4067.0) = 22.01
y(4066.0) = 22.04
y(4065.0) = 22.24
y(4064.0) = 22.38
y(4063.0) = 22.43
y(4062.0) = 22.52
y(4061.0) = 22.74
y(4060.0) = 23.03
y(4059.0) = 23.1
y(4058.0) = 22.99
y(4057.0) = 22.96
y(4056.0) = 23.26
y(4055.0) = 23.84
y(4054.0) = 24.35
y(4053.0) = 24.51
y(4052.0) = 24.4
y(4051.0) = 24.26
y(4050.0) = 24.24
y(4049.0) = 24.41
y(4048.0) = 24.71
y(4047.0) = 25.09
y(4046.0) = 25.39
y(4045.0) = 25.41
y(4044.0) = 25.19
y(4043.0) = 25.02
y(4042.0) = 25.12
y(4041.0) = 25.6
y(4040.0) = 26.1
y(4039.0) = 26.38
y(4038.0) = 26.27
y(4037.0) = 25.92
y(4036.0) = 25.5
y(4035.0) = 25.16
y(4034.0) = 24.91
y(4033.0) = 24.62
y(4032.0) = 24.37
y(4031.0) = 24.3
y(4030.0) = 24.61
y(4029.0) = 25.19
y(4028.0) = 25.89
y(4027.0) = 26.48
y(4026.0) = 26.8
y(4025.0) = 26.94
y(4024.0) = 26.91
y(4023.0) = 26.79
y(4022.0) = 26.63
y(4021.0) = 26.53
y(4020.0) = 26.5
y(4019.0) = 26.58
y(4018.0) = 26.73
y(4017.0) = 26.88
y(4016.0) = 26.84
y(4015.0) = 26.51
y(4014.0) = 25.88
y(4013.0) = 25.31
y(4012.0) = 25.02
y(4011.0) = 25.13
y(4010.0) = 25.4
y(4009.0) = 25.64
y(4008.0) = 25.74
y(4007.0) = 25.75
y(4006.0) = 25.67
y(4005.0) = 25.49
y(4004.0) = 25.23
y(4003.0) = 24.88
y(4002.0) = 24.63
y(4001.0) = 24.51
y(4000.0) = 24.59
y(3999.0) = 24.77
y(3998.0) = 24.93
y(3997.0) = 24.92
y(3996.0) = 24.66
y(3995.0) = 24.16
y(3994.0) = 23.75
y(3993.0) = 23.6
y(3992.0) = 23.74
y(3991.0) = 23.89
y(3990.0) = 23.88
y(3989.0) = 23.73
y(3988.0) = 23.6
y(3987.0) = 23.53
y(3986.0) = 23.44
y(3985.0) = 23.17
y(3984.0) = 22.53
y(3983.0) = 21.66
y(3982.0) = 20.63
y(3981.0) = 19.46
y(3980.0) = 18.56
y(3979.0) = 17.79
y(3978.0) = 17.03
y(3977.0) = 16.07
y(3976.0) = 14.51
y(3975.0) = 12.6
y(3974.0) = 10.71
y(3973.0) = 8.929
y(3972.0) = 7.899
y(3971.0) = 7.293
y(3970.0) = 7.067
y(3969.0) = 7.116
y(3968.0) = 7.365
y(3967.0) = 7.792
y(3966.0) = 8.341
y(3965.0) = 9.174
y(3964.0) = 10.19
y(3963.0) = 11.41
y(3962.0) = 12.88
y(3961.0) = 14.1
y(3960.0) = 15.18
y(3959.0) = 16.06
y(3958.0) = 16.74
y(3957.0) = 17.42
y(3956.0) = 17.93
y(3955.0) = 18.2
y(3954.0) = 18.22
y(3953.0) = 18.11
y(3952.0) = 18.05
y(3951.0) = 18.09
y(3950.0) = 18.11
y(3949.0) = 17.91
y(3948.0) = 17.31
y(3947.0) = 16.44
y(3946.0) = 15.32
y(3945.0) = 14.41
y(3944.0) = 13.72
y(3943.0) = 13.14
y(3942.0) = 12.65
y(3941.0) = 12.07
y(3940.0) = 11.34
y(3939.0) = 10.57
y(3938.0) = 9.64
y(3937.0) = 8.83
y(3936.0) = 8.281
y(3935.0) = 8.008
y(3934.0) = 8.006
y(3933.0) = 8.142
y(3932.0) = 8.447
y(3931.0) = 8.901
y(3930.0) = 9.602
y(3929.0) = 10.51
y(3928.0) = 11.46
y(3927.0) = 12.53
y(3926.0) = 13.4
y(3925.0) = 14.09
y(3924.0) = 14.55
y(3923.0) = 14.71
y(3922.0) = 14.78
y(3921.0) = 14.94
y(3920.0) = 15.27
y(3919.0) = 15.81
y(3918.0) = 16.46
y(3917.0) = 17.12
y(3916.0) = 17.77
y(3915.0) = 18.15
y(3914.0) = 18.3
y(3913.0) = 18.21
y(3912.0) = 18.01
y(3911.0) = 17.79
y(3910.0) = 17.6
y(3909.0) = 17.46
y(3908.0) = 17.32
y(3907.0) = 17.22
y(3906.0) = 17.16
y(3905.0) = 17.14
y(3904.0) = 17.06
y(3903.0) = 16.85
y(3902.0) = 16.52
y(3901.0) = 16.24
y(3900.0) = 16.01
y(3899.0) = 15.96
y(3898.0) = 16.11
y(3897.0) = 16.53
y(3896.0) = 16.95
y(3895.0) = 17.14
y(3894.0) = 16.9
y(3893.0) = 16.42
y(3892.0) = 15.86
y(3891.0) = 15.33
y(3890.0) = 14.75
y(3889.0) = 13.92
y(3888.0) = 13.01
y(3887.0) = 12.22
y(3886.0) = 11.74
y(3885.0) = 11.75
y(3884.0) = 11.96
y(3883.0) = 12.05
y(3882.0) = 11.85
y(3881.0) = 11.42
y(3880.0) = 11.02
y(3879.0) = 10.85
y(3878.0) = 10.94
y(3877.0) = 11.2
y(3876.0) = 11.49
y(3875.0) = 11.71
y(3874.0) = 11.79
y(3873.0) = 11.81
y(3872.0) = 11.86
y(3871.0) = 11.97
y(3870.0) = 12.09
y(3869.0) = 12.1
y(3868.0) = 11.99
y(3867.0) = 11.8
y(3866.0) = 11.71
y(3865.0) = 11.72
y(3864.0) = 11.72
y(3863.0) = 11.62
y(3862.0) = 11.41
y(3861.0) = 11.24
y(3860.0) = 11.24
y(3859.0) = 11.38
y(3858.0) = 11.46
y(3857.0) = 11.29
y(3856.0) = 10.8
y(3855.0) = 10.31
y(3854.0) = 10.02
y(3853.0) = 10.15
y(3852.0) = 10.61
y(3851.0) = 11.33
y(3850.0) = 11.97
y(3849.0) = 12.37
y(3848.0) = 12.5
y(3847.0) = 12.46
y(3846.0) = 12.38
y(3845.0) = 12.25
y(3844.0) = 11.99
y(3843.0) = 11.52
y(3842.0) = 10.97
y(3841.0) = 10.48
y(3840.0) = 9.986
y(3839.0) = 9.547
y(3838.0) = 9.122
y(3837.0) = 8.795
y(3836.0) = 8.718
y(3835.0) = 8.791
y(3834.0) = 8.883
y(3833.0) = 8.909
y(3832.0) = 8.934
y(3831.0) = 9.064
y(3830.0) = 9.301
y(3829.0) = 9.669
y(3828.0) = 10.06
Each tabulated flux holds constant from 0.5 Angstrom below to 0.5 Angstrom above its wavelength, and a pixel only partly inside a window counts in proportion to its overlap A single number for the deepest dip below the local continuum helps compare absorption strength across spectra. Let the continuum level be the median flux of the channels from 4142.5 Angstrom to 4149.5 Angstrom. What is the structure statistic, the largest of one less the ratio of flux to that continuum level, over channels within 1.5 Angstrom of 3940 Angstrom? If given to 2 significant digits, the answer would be 0.55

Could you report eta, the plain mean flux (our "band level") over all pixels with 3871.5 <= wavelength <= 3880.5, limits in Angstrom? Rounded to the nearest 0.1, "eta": 11.4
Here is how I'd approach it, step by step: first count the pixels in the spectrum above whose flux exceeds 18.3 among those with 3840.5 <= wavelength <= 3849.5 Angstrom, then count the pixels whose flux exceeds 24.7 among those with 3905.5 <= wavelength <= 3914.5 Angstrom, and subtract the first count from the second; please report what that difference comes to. 0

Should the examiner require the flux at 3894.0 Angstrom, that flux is 16.9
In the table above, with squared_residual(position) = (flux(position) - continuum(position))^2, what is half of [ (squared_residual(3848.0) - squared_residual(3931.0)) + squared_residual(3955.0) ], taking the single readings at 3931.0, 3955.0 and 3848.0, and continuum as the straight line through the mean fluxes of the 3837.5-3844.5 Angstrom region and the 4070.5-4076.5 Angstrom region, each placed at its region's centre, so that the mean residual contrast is -23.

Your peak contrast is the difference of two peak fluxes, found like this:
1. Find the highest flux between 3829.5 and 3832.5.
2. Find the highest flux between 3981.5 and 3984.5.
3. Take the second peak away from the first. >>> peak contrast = -13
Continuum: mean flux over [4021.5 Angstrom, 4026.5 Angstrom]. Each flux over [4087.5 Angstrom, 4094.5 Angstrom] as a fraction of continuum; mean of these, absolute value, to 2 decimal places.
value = 1.02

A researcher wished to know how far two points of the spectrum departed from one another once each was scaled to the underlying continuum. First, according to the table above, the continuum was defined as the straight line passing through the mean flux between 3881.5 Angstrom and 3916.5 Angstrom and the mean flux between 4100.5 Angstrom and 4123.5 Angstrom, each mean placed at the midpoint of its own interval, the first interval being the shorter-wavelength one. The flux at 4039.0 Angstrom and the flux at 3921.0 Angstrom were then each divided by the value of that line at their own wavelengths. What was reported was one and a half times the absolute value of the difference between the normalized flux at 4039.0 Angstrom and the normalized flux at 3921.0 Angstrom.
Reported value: 0.46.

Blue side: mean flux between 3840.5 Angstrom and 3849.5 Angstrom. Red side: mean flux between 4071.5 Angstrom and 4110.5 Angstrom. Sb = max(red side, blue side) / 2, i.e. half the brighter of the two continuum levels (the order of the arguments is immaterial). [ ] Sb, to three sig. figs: 12.7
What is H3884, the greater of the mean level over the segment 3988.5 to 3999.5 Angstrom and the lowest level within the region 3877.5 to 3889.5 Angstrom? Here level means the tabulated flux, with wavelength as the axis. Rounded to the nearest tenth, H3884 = 24.2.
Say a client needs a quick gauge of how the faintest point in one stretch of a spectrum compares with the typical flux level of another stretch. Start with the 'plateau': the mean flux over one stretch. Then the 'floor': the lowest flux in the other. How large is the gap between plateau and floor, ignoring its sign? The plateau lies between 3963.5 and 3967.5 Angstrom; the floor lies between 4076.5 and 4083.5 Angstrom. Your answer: 16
